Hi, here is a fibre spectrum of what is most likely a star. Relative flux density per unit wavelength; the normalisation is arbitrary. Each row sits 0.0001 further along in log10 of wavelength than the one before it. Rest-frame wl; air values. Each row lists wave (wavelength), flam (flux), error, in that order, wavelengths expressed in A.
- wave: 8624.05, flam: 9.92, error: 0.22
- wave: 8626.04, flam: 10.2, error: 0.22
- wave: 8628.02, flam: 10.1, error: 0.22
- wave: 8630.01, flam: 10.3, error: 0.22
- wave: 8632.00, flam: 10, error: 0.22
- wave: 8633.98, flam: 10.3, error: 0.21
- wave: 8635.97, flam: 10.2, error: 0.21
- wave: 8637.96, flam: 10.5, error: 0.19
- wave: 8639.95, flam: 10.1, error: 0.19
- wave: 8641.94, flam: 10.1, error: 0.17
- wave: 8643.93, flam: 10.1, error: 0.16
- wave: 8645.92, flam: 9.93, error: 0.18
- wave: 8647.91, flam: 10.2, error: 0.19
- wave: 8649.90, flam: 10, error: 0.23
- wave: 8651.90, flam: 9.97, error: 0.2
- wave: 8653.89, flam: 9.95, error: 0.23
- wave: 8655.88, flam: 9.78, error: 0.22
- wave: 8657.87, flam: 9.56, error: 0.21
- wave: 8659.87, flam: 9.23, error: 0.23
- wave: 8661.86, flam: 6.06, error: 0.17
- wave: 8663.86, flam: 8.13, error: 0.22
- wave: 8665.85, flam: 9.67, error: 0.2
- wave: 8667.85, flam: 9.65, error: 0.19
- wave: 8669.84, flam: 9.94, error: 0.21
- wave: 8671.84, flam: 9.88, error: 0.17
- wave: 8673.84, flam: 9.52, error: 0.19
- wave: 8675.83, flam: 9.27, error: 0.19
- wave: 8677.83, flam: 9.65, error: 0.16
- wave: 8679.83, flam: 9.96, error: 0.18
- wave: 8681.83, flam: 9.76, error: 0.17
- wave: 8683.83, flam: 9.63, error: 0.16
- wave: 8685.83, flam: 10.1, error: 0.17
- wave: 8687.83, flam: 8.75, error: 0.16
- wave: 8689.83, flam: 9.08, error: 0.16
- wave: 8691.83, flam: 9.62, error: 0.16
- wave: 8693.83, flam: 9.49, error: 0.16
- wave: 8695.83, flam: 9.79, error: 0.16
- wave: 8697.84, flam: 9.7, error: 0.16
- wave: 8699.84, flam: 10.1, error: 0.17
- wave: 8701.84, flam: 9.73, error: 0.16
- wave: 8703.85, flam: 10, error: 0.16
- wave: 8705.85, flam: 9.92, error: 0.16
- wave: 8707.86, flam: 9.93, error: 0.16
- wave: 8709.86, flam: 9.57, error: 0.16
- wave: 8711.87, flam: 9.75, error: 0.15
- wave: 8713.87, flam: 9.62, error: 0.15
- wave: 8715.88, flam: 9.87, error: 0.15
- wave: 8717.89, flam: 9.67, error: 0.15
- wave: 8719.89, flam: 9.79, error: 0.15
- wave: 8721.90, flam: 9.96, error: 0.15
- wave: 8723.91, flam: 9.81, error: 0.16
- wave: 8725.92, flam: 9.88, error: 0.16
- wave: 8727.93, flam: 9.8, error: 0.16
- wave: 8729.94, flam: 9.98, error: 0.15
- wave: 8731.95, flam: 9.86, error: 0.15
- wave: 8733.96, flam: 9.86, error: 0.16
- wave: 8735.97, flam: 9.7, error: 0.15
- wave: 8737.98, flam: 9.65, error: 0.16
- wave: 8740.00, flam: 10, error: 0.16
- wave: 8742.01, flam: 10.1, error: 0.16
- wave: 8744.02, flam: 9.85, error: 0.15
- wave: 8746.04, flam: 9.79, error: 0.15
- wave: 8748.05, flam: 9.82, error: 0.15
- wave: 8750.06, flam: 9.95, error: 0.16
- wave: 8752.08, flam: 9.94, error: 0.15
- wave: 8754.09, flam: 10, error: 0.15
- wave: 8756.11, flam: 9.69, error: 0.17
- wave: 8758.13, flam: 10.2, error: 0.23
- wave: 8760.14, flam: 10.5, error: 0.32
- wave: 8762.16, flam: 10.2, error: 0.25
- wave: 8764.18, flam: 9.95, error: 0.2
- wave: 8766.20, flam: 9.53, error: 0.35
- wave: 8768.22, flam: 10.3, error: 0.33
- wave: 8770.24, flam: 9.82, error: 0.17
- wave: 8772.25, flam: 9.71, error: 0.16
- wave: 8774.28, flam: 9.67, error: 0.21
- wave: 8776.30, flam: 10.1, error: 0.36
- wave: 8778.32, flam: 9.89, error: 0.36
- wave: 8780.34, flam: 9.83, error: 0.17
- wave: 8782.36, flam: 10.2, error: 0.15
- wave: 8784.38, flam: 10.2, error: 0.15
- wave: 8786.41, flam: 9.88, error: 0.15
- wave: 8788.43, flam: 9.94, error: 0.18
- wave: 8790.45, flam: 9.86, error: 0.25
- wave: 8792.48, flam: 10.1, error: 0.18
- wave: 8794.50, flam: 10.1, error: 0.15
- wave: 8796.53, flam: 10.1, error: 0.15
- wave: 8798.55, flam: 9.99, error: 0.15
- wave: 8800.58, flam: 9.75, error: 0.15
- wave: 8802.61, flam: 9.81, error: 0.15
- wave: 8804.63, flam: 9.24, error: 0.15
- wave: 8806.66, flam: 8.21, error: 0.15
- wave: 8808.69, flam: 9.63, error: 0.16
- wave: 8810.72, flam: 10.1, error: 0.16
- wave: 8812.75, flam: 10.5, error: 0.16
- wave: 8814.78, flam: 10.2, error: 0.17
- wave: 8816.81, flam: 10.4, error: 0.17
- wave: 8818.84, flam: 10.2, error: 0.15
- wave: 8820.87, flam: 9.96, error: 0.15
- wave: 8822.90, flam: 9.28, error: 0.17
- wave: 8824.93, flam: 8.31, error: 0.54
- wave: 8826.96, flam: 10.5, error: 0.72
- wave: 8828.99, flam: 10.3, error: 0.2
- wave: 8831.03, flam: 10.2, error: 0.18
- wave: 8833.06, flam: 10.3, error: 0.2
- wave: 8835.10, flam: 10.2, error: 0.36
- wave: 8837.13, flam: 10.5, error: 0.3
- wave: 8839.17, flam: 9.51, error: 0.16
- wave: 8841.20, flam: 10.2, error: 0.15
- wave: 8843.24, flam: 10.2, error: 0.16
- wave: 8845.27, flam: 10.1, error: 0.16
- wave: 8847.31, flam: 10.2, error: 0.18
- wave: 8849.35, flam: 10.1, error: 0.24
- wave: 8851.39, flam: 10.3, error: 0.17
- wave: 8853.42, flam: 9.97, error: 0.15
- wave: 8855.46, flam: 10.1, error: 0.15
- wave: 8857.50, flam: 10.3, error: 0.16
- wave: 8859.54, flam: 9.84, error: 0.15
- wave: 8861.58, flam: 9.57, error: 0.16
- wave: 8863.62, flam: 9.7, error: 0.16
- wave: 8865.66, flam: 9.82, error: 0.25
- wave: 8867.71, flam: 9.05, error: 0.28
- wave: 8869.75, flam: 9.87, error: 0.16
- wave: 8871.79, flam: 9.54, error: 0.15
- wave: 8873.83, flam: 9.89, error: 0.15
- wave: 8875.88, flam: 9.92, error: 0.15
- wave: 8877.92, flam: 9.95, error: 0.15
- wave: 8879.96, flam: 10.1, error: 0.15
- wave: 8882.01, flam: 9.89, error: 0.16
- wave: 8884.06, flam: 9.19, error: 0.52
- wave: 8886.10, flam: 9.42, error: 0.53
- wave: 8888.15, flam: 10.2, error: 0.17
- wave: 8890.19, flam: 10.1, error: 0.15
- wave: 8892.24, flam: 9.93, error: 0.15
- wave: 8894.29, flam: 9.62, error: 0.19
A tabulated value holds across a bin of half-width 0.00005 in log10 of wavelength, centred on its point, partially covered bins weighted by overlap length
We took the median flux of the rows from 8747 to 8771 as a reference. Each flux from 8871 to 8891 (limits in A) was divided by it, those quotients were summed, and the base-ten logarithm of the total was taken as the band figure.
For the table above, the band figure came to 0.99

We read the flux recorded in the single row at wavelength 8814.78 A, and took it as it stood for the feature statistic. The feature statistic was 10.2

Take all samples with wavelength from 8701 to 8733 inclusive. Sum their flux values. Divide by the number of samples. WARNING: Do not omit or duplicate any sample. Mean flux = 9.8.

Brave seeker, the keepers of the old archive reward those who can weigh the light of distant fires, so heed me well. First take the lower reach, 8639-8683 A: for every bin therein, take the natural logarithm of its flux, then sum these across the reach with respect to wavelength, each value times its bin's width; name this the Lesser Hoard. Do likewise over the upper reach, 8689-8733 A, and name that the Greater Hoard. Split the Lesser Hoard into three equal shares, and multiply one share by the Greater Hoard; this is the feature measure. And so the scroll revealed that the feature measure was 3313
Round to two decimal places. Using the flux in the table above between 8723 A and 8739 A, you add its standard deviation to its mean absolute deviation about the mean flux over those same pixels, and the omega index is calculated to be 0.18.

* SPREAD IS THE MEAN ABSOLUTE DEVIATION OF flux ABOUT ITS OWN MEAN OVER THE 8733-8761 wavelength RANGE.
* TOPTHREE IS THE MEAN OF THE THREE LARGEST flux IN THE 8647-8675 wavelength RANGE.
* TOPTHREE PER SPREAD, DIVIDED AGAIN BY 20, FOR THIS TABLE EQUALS 3.0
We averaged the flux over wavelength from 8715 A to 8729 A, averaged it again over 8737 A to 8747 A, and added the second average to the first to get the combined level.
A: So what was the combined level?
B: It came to 19.7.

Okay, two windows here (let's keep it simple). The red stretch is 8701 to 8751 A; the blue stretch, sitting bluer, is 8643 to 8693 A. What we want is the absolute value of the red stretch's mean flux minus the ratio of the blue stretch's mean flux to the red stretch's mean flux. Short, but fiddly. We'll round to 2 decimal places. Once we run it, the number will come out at 8.87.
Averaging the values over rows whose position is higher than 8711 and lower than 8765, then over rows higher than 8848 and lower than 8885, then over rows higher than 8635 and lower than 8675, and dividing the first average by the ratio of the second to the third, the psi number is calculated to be 9.7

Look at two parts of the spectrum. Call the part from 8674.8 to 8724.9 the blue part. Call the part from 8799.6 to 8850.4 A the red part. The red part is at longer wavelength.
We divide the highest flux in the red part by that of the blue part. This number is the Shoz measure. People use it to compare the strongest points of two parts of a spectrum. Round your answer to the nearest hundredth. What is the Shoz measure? 1.04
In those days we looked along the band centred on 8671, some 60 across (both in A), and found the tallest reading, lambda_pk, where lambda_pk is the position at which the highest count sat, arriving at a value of 8647.91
